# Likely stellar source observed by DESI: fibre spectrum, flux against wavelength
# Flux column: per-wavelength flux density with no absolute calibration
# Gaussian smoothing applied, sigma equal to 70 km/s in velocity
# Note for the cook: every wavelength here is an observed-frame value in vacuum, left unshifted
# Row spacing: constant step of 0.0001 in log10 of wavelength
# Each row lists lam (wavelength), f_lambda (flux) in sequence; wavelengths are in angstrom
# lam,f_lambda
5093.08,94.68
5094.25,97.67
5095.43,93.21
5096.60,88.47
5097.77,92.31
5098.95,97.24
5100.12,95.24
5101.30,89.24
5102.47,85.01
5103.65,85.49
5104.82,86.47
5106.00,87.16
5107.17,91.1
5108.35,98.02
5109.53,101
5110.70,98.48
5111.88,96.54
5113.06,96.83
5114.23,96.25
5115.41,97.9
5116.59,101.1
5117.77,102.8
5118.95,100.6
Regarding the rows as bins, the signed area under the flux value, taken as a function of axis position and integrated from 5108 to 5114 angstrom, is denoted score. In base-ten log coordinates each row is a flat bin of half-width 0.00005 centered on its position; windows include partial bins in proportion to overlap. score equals 589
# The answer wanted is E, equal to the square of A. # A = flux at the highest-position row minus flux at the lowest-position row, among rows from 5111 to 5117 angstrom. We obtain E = 21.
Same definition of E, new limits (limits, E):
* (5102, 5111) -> 181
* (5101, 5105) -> 8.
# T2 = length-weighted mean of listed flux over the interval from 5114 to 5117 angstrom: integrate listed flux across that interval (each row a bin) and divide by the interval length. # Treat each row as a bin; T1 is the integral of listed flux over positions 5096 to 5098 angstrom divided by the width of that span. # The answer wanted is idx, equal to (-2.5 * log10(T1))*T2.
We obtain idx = -481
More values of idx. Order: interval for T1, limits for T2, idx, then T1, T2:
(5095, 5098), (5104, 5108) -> -435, 91.3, 89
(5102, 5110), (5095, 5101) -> -455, 90.5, 93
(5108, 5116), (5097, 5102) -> -464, 97.9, 93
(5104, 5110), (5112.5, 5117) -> -481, 92.3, 98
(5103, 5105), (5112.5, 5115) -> -468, 85.9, 97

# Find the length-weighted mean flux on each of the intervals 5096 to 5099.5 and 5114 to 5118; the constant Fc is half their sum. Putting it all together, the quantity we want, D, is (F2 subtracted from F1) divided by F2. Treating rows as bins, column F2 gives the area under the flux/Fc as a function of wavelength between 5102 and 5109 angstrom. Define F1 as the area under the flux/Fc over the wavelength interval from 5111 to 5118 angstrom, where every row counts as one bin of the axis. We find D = 0.10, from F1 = 7.2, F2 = 6.5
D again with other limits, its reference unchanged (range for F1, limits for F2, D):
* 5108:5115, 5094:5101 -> 0.05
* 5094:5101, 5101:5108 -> 0.07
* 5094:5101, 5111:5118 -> -0.05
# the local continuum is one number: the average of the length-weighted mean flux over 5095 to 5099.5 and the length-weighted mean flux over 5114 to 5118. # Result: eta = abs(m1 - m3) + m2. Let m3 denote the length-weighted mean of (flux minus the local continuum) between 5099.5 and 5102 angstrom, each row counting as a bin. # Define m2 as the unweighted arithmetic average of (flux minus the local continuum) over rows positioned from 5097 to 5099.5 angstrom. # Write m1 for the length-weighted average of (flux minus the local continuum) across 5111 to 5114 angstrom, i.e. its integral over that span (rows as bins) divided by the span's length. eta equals 3.5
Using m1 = 0.7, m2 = -1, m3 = -4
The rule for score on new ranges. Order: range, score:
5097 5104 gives 636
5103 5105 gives 172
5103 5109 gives 538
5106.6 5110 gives 328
